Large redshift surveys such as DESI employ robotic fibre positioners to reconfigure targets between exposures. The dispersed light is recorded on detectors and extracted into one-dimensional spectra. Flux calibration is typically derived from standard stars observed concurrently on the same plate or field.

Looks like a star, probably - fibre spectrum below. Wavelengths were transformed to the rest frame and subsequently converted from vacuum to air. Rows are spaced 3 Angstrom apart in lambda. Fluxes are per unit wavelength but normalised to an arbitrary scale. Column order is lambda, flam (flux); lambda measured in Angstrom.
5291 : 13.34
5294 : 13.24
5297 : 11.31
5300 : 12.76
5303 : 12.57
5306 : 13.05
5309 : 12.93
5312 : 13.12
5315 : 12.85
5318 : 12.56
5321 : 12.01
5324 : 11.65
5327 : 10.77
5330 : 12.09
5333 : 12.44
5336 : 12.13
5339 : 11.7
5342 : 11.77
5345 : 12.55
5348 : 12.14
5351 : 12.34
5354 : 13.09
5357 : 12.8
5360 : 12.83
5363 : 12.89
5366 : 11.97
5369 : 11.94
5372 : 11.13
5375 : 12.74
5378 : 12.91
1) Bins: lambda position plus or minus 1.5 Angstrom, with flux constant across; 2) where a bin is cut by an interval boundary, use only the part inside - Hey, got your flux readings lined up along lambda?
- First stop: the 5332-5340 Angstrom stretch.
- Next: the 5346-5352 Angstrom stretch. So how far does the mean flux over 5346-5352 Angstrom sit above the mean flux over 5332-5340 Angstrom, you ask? 0.2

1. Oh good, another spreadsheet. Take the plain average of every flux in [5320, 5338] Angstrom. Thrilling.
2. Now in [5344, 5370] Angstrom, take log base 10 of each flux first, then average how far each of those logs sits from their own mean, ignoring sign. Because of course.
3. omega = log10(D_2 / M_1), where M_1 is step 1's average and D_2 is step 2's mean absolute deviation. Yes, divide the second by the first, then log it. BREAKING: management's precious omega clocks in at -2.97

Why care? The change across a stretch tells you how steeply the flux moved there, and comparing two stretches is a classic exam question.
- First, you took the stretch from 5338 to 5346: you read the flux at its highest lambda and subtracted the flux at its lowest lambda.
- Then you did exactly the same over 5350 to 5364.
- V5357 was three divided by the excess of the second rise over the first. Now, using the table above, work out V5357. -10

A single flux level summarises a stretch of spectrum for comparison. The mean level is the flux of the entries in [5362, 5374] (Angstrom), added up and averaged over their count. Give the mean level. 12.0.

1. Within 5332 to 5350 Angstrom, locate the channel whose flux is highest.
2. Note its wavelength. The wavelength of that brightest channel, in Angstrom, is 5345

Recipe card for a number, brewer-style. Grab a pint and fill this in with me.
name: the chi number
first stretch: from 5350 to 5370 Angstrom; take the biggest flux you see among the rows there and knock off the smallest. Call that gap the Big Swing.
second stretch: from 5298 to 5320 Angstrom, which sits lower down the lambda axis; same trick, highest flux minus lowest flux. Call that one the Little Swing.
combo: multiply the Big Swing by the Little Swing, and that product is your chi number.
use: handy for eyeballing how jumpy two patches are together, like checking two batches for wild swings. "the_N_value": 0.6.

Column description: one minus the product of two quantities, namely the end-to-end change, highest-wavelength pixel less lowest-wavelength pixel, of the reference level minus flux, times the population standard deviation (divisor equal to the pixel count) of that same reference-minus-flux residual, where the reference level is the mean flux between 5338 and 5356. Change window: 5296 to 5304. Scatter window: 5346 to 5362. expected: 1.44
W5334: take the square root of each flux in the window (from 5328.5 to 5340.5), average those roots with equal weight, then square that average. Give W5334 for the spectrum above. 12.1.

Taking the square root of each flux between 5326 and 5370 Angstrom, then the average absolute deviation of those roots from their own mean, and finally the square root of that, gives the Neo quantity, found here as 0.252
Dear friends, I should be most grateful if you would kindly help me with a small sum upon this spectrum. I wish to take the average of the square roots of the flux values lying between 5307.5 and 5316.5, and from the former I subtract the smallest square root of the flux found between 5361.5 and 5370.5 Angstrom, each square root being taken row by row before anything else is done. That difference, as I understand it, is 0.15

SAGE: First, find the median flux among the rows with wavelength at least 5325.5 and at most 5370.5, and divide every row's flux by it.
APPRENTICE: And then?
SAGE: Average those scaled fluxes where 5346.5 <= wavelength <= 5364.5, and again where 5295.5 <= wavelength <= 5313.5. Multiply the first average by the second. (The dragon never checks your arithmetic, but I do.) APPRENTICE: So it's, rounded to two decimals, 1.09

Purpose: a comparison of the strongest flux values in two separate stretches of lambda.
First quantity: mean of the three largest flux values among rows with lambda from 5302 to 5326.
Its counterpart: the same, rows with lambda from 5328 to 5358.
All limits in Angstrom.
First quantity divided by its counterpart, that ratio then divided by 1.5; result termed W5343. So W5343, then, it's 0.678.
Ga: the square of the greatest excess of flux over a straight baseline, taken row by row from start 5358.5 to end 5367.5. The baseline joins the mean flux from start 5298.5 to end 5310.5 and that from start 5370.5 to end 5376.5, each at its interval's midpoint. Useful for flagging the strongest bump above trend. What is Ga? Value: 0.67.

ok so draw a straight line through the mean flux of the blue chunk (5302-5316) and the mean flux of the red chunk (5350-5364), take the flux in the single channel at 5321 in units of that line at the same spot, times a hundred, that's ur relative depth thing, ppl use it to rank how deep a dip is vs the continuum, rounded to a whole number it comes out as 93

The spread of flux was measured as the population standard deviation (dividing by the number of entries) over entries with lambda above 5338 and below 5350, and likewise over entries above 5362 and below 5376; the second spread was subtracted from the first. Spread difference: -0.3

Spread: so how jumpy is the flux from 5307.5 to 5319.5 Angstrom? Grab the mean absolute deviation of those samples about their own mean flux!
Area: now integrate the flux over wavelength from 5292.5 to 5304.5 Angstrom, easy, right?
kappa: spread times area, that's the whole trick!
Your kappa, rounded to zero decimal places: 24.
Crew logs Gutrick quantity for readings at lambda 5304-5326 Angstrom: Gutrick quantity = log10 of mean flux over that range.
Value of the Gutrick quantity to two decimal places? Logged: 1.10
